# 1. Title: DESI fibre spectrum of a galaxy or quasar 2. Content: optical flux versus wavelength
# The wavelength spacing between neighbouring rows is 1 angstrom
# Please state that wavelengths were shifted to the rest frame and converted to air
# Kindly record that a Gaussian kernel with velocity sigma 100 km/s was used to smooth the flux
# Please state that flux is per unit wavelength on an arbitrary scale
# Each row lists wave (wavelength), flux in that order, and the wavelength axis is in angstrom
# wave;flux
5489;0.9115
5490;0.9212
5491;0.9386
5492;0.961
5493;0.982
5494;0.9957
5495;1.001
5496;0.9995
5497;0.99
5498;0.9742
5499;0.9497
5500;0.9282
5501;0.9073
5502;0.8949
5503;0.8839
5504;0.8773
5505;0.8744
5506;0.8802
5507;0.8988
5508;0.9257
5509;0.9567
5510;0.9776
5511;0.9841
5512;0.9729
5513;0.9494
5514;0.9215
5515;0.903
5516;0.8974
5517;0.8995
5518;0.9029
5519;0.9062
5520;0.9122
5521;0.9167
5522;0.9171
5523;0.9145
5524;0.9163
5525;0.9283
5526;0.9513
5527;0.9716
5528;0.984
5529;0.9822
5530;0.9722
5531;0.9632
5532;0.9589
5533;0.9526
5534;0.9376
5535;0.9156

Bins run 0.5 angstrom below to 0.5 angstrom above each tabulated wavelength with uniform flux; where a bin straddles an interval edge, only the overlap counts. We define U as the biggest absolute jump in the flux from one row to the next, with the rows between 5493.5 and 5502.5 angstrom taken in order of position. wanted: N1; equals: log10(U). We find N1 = -1.61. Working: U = 0.0245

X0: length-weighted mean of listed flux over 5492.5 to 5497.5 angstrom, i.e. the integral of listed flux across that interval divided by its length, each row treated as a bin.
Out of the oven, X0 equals 0.994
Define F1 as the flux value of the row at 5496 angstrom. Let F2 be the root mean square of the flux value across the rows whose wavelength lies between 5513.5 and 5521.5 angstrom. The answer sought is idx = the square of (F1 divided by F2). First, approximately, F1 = 0.9995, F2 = 0.907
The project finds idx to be 1.213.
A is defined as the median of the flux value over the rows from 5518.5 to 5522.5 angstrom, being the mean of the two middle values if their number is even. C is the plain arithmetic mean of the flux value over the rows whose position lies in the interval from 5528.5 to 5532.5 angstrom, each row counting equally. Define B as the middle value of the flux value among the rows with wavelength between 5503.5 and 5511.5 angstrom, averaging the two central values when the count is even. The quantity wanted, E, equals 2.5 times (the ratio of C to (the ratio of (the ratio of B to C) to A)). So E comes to 2.35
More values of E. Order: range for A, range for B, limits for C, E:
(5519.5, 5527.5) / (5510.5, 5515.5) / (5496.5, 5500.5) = 2.23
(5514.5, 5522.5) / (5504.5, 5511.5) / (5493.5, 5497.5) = 2.43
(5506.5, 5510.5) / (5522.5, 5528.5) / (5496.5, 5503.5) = 2.18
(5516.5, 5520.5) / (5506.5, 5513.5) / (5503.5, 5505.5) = 1.81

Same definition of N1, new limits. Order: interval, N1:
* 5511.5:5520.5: -1.55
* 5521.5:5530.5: -1.64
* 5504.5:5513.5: -1.51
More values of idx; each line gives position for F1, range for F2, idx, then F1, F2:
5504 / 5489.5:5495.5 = 0.823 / 0.8773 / 0.967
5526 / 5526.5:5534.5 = 0.971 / 0.9513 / 0.965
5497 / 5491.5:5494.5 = 1.021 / 0.99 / 0.980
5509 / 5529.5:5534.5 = 0.999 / 0.9567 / 0.957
